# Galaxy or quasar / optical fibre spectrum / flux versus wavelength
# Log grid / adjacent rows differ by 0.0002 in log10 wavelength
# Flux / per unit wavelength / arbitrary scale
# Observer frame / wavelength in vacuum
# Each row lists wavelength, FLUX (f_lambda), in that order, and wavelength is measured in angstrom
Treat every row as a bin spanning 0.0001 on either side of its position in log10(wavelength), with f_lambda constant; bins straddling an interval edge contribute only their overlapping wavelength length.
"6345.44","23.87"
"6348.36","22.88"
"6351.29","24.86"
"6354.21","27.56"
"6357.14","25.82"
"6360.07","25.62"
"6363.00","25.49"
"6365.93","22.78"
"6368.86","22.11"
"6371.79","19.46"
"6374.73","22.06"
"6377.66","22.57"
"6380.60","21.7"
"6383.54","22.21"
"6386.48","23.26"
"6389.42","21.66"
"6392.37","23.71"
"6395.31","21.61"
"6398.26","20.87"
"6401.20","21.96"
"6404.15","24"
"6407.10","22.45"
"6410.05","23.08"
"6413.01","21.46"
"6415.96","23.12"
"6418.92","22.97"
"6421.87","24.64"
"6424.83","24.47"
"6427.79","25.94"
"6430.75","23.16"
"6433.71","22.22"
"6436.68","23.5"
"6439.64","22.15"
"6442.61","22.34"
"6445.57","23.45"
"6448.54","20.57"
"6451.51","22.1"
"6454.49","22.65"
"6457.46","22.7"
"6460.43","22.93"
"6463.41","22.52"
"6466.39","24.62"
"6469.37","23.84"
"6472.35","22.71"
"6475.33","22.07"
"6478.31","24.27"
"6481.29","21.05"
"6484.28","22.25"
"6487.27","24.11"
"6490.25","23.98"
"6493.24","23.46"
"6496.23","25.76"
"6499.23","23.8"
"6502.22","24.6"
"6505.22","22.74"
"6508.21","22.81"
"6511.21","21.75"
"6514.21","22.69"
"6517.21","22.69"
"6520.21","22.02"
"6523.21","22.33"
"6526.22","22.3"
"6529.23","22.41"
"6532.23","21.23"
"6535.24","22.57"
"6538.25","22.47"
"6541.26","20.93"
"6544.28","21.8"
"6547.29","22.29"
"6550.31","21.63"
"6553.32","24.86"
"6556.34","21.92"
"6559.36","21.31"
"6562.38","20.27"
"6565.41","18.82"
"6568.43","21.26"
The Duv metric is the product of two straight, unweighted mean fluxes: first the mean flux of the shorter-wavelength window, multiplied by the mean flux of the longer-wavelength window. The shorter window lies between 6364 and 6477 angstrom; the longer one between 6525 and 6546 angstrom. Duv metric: 498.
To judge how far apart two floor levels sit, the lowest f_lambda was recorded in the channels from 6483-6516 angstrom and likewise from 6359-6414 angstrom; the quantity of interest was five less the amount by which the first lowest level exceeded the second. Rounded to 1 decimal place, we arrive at 2.7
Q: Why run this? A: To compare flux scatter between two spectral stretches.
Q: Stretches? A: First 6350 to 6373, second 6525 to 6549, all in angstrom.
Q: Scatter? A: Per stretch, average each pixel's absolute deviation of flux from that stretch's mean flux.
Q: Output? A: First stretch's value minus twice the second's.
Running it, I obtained 1.1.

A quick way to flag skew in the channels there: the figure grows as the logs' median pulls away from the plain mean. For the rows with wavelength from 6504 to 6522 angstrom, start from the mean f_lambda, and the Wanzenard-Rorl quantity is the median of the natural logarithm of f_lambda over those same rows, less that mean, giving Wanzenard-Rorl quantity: -19.3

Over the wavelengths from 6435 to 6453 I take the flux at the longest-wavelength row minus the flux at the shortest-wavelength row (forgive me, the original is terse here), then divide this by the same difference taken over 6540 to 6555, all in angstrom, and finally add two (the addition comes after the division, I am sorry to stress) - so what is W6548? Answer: 1.6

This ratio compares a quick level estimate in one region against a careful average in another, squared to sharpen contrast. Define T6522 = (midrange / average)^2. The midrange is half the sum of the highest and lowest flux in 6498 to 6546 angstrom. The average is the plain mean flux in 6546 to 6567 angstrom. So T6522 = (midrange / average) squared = 1.11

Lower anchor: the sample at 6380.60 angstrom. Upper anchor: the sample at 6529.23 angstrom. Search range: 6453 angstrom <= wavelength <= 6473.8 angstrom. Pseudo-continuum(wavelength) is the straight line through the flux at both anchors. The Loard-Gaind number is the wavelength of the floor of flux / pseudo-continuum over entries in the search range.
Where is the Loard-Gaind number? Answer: 6463.41 angstrom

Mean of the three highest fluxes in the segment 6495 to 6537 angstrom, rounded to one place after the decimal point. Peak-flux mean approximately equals 24.7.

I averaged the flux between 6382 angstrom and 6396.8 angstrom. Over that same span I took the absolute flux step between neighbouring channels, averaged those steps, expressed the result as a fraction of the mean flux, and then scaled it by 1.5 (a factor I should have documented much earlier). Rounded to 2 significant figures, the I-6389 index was 0.11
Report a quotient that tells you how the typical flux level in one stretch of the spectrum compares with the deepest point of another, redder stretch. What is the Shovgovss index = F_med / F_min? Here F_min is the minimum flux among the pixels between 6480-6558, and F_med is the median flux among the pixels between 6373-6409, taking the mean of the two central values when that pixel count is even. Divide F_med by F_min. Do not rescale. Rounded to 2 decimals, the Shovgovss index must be 1.06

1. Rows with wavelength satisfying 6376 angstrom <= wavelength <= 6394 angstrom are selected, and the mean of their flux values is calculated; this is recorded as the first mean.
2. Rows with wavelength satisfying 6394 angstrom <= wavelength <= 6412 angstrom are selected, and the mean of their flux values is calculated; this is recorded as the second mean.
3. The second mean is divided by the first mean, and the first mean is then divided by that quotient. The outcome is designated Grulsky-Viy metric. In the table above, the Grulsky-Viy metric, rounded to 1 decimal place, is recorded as 22.7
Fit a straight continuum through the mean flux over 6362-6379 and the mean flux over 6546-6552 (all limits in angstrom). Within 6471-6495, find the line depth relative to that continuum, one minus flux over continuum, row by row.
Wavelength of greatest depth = 6481.29 angstrom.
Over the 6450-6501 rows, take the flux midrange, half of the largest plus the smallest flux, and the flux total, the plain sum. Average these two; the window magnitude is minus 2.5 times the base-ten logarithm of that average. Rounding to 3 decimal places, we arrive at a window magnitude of -5.801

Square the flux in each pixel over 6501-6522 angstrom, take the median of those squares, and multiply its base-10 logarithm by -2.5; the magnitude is -6.779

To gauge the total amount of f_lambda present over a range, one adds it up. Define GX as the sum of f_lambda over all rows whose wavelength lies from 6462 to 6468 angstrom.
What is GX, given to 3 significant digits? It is 47.1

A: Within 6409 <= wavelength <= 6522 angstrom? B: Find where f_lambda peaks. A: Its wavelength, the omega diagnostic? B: 6427.79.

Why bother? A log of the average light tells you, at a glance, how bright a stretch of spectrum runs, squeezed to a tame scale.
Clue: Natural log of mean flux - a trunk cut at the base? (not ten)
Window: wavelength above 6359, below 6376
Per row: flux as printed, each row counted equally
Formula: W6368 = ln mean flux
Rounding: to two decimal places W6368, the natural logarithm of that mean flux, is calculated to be 3.13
